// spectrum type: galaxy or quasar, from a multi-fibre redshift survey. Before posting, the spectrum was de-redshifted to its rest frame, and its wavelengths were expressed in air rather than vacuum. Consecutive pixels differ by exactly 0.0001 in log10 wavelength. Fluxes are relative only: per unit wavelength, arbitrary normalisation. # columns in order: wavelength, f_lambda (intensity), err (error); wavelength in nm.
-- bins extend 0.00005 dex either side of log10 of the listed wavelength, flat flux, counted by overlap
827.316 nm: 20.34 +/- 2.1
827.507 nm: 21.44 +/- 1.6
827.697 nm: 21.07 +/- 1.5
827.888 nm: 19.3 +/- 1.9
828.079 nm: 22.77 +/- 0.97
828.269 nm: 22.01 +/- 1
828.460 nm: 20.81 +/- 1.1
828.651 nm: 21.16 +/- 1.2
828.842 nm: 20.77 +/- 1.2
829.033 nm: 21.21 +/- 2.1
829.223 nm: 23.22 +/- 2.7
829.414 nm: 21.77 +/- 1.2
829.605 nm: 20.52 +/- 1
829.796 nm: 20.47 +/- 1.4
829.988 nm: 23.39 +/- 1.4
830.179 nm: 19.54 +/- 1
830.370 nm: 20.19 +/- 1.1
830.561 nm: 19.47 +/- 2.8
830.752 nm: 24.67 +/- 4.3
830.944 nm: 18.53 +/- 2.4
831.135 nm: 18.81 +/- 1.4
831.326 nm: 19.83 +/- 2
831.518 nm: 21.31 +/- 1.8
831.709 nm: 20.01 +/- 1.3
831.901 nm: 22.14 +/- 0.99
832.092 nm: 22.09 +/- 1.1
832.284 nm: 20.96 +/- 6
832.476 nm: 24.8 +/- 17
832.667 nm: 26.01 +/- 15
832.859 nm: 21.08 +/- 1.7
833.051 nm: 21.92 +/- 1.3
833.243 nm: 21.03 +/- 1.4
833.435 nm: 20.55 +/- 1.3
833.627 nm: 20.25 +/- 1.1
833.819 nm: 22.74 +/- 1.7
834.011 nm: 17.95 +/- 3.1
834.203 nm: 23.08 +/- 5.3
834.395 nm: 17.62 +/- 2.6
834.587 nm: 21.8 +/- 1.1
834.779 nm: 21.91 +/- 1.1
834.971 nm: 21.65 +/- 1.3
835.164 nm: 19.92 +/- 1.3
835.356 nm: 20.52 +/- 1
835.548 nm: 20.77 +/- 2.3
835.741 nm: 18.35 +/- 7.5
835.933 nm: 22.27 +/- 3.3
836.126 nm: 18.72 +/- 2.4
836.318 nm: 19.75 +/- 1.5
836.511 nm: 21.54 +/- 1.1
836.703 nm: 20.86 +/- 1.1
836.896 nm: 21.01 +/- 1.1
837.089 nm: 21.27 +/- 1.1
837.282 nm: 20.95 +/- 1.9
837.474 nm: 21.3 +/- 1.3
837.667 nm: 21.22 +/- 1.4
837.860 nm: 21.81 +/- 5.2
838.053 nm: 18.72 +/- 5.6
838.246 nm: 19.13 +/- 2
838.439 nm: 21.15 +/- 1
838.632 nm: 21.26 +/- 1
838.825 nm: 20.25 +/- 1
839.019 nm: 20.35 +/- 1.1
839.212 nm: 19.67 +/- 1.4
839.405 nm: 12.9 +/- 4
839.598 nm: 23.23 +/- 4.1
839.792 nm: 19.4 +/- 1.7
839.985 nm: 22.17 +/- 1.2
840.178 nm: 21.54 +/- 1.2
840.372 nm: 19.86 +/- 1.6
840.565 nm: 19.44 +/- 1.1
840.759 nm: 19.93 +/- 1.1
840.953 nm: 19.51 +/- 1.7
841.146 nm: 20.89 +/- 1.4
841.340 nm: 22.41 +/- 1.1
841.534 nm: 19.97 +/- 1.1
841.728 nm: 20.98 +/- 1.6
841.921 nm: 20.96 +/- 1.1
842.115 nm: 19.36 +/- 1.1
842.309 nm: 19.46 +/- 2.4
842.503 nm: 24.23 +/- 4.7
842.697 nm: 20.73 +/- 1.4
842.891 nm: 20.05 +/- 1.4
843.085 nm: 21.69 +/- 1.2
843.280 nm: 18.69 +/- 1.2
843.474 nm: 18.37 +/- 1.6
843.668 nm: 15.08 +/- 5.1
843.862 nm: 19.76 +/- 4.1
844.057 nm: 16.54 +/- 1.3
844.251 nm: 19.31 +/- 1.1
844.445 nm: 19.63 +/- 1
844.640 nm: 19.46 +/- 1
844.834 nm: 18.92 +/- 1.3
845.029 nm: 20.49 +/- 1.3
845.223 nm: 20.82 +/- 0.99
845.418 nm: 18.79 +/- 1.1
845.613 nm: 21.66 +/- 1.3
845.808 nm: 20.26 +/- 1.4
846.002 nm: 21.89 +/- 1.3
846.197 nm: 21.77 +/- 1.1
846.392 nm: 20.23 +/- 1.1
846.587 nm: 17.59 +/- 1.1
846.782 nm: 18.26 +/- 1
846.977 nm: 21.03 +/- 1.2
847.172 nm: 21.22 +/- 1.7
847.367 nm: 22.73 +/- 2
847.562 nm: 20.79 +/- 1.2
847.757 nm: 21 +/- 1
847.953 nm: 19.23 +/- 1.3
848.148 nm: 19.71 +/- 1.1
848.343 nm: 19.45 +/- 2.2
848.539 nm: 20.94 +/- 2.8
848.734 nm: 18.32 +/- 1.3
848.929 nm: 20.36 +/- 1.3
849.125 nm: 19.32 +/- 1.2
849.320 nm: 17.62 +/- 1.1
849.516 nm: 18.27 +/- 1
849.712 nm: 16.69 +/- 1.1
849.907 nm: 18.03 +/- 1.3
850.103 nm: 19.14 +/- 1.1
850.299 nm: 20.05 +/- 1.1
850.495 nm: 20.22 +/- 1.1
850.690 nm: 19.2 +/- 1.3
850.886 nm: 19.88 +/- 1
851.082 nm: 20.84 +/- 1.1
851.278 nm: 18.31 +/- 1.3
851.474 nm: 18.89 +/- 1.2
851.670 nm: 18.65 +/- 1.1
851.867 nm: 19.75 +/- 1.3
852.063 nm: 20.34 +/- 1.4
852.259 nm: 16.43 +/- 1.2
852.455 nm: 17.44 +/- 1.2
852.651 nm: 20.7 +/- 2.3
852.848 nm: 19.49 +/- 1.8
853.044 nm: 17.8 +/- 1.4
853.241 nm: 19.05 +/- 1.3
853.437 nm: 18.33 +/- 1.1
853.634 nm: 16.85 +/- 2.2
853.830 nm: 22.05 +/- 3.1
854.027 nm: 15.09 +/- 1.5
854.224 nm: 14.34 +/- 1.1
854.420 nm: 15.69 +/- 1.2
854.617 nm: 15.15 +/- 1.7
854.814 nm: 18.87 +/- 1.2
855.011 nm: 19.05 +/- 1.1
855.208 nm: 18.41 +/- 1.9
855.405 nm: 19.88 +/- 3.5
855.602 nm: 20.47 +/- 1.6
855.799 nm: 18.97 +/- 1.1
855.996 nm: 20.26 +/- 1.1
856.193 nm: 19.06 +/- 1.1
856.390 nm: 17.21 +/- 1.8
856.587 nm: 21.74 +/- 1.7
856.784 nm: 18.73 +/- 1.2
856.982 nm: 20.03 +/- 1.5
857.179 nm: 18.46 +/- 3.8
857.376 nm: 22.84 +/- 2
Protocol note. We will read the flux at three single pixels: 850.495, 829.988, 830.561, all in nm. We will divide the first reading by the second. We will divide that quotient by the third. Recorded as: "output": 0.0444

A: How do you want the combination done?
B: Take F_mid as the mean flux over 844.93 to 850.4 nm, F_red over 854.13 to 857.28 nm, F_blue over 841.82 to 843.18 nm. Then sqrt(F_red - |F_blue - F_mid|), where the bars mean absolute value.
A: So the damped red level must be 4.18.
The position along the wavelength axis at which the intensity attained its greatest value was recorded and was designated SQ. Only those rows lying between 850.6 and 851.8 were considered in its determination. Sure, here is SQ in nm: 851.082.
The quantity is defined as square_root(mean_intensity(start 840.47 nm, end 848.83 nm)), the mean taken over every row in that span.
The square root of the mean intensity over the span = 4.48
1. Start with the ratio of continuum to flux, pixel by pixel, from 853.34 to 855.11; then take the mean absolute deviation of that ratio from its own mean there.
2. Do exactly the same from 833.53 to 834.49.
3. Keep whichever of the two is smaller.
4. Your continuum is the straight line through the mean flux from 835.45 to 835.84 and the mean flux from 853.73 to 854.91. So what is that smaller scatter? 0.100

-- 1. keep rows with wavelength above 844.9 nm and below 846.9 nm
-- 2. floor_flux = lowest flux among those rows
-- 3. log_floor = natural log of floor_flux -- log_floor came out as 2.87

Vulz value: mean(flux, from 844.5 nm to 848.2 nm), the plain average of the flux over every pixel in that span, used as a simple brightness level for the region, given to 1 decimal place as 20.3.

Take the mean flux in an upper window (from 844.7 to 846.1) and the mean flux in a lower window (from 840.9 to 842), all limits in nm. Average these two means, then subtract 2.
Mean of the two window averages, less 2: 18.6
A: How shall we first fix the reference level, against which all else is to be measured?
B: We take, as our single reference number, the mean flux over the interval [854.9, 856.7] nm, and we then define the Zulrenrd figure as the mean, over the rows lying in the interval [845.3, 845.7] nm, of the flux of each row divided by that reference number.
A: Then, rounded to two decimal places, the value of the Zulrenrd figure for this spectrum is 1.04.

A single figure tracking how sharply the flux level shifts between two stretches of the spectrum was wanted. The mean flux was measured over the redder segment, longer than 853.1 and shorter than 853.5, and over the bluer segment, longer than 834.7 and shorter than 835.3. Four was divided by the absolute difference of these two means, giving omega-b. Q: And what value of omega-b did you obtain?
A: 1.6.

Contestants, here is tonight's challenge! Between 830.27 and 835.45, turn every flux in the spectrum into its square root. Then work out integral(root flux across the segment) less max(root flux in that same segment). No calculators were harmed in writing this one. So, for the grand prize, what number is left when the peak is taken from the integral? 19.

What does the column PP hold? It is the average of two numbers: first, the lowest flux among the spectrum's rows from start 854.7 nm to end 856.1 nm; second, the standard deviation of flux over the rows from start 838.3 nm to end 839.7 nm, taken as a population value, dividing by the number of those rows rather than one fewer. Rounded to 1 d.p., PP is 10.7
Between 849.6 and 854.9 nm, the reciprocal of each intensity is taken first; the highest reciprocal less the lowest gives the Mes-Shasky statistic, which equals 0.024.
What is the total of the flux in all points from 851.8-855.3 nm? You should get 325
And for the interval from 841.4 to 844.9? 353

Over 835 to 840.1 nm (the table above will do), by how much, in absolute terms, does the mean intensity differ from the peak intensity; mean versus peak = 2.9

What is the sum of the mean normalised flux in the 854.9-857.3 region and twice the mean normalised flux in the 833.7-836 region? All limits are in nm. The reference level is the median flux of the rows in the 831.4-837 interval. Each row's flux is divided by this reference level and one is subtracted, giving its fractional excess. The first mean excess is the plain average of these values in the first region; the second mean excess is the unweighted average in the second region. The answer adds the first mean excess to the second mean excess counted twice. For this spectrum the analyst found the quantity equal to -0.11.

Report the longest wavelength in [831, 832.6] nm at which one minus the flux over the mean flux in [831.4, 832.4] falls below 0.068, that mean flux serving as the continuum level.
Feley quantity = 832.476 nm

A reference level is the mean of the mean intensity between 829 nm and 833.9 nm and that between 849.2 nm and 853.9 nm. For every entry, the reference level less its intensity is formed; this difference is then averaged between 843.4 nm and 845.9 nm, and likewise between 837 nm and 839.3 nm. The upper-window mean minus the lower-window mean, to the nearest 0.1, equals 1.4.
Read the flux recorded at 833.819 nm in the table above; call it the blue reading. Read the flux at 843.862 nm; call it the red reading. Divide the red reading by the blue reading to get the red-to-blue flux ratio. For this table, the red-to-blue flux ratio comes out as 0.87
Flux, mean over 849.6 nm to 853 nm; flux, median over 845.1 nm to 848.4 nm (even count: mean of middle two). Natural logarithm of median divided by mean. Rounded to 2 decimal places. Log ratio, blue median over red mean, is 0.09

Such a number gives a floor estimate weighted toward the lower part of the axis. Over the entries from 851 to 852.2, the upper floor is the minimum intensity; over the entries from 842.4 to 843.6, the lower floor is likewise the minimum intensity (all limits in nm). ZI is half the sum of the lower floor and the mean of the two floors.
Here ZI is 18.4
